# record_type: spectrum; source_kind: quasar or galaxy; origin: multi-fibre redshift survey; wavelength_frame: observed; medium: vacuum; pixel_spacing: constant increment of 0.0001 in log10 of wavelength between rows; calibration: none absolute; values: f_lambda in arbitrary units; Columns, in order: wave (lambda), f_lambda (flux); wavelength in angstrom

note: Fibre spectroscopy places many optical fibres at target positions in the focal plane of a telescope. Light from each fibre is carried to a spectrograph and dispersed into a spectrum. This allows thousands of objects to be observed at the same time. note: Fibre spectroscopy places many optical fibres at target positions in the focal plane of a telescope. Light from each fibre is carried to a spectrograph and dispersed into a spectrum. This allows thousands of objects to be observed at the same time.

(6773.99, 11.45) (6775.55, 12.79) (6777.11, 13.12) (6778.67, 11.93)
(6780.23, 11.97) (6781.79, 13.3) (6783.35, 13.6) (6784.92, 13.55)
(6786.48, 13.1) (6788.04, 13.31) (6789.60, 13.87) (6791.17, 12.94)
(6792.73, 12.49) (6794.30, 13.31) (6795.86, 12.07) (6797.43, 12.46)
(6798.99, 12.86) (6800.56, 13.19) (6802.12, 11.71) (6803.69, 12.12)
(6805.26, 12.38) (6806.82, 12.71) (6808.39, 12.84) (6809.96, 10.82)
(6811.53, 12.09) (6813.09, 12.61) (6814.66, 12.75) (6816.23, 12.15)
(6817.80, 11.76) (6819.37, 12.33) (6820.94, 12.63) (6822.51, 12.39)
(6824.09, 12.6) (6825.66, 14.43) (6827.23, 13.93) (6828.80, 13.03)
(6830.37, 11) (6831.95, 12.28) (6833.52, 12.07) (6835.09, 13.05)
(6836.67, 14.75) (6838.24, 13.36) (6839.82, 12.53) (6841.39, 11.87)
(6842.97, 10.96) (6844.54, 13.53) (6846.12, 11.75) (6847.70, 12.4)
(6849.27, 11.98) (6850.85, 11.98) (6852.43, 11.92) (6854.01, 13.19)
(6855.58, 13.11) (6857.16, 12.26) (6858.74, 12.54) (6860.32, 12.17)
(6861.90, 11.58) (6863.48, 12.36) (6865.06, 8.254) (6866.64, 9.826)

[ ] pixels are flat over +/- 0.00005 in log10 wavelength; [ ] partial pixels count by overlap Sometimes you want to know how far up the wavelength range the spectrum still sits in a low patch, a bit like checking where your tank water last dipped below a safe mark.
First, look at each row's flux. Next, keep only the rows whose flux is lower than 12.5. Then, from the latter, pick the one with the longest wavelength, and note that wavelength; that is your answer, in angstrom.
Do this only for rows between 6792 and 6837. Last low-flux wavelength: 6833.52 angstrom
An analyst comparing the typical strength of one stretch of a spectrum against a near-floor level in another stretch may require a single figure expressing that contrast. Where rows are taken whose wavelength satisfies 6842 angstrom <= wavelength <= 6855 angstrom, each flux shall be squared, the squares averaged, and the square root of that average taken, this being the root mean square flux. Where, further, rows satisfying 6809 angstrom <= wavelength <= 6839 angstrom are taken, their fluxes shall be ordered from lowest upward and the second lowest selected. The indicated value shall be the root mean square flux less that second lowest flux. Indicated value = 1.2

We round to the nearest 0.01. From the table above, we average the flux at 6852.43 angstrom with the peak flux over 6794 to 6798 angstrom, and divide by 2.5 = 5.05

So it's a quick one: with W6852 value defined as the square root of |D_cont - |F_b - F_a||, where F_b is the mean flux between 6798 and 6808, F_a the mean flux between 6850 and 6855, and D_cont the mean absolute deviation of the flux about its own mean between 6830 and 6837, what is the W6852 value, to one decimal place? 0.9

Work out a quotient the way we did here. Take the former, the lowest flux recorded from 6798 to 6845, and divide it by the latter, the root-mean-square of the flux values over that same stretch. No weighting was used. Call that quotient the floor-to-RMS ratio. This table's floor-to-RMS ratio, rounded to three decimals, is 0.859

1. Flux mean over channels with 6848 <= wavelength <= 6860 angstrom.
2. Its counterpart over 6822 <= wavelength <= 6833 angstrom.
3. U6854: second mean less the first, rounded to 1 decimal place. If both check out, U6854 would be 0.4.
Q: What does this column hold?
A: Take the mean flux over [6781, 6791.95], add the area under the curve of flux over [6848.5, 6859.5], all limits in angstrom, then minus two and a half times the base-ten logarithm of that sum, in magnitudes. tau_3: -5.44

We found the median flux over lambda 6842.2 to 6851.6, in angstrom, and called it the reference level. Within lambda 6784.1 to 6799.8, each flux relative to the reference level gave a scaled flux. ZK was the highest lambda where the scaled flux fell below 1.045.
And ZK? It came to 6797.43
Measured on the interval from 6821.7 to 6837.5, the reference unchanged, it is 6833.52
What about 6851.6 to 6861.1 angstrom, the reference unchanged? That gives 6860.32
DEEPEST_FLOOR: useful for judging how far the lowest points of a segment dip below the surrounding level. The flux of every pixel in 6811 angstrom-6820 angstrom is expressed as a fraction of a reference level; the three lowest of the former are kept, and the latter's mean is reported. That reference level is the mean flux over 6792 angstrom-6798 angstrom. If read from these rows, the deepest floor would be 0.95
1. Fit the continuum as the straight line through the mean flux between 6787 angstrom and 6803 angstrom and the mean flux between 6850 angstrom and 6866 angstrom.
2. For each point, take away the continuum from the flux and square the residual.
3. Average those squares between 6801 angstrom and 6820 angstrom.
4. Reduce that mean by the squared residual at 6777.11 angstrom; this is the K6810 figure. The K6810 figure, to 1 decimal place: 0.5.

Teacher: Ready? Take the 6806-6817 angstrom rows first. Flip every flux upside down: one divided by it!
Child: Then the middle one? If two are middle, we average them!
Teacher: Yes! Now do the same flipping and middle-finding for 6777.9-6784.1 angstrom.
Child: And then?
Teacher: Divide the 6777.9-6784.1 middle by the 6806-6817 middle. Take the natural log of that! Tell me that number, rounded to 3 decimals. 0.001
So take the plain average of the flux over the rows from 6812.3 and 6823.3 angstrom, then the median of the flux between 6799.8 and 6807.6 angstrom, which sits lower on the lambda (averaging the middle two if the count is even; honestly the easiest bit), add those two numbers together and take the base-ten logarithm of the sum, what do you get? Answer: 1.39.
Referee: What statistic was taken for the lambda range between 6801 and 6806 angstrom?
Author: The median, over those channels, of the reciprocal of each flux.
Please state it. 0.083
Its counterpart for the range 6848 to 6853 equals 0.083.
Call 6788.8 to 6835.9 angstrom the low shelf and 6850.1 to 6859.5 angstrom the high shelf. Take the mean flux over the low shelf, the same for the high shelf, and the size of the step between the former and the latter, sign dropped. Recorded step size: 0.06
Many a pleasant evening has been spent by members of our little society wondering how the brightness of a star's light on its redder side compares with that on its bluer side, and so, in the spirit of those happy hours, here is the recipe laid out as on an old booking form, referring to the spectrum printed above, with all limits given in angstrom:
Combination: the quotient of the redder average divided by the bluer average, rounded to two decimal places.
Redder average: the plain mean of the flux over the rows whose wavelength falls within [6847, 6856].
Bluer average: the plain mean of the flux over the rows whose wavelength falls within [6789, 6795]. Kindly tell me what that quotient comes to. 0.95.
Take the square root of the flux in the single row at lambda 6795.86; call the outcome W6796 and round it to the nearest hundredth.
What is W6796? 3.47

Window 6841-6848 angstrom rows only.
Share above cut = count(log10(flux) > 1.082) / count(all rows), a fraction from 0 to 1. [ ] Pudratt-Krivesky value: 0.40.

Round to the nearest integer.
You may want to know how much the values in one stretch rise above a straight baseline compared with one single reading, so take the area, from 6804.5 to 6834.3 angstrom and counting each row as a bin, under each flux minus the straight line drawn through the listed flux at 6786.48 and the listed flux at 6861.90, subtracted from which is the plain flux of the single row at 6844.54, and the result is -13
